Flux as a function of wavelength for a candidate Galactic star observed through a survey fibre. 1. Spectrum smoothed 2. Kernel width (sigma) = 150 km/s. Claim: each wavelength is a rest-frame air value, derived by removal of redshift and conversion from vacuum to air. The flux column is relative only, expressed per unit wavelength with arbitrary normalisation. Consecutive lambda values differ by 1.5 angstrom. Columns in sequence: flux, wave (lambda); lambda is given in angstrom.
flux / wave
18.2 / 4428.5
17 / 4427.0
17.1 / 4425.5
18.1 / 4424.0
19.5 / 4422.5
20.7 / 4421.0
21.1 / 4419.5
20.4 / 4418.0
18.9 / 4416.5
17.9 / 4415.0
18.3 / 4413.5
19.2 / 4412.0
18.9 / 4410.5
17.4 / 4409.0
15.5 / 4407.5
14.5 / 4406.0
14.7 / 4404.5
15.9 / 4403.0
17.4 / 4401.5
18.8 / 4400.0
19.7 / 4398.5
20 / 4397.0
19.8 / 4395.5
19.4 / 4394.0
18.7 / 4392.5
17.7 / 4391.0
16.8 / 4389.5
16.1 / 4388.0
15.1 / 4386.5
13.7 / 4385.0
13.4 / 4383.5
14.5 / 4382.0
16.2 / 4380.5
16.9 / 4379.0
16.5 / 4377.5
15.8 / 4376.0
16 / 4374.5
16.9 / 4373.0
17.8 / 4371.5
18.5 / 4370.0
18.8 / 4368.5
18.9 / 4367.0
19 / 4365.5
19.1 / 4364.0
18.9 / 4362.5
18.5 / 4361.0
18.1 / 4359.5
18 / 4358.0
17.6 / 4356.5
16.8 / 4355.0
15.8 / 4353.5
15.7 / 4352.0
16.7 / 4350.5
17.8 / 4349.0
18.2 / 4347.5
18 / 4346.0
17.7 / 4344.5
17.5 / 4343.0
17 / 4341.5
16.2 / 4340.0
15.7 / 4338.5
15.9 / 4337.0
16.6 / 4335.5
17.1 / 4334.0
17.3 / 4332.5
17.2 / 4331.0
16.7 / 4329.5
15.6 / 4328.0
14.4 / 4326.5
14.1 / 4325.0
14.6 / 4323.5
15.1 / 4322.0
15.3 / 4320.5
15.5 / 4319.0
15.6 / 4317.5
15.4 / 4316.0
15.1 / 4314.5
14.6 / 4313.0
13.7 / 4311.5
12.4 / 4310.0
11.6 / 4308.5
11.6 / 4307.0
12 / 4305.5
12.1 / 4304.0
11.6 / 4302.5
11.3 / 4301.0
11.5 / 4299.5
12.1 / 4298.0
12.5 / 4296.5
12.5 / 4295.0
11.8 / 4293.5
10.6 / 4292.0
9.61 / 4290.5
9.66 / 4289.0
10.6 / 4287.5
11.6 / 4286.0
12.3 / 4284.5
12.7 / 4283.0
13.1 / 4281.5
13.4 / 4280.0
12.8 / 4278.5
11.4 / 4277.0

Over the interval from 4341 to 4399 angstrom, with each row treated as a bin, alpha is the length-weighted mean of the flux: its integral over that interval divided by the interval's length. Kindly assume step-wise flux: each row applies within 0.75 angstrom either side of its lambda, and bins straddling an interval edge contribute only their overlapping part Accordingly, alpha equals 17.4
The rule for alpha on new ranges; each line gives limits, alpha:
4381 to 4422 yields 17.6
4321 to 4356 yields 16.4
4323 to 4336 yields 16.0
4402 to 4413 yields 16.6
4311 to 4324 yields 15.0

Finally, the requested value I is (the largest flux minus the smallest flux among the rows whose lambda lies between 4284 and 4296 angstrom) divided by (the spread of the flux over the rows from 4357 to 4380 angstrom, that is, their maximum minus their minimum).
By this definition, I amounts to 0.88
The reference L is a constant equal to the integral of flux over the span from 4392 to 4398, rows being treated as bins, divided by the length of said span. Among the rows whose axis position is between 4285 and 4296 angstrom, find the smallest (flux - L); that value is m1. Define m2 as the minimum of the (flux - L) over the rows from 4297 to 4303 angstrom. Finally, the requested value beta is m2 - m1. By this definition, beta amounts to 1.7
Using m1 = -10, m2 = -8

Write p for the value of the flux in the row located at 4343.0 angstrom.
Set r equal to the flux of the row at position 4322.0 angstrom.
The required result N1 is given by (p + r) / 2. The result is 16.3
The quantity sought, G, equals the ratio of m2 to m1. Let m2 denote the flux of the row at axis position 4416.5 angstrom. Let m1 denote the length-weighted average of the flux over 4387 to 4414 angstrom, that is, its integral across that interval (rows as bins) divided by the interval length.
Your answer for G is 1.07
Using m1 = 17.7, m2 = 18.9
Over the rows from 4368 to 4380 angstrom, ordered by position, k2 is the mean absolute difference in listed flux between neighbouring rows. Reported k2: 0.59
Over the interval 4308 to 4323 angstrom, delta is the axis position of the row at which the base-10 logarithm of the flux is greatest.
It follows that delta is 4317.5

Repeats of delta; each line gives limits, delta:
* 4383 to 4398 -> 4397.0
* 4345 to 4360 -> 4347.5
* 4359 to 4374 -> 4364.0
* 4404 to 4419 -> 4418.0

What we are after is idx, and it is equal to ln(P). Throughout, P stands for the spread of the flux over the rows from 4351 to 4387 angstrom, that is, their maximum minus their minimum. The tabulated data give 1.74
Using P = 5.70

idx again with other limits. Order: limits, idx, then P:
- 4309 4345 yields 1.67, 5.30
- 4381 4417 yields 1.89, 6.60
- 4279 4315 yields 1.70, 5.49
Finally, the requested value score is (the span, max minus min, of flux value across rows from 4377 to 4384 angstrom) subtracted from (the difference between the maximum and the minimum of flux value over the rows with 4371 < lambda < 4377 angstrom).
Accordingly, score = -1.5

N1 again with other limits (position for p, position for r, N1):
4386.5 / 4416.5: 17.0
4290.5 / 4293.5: 10.7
